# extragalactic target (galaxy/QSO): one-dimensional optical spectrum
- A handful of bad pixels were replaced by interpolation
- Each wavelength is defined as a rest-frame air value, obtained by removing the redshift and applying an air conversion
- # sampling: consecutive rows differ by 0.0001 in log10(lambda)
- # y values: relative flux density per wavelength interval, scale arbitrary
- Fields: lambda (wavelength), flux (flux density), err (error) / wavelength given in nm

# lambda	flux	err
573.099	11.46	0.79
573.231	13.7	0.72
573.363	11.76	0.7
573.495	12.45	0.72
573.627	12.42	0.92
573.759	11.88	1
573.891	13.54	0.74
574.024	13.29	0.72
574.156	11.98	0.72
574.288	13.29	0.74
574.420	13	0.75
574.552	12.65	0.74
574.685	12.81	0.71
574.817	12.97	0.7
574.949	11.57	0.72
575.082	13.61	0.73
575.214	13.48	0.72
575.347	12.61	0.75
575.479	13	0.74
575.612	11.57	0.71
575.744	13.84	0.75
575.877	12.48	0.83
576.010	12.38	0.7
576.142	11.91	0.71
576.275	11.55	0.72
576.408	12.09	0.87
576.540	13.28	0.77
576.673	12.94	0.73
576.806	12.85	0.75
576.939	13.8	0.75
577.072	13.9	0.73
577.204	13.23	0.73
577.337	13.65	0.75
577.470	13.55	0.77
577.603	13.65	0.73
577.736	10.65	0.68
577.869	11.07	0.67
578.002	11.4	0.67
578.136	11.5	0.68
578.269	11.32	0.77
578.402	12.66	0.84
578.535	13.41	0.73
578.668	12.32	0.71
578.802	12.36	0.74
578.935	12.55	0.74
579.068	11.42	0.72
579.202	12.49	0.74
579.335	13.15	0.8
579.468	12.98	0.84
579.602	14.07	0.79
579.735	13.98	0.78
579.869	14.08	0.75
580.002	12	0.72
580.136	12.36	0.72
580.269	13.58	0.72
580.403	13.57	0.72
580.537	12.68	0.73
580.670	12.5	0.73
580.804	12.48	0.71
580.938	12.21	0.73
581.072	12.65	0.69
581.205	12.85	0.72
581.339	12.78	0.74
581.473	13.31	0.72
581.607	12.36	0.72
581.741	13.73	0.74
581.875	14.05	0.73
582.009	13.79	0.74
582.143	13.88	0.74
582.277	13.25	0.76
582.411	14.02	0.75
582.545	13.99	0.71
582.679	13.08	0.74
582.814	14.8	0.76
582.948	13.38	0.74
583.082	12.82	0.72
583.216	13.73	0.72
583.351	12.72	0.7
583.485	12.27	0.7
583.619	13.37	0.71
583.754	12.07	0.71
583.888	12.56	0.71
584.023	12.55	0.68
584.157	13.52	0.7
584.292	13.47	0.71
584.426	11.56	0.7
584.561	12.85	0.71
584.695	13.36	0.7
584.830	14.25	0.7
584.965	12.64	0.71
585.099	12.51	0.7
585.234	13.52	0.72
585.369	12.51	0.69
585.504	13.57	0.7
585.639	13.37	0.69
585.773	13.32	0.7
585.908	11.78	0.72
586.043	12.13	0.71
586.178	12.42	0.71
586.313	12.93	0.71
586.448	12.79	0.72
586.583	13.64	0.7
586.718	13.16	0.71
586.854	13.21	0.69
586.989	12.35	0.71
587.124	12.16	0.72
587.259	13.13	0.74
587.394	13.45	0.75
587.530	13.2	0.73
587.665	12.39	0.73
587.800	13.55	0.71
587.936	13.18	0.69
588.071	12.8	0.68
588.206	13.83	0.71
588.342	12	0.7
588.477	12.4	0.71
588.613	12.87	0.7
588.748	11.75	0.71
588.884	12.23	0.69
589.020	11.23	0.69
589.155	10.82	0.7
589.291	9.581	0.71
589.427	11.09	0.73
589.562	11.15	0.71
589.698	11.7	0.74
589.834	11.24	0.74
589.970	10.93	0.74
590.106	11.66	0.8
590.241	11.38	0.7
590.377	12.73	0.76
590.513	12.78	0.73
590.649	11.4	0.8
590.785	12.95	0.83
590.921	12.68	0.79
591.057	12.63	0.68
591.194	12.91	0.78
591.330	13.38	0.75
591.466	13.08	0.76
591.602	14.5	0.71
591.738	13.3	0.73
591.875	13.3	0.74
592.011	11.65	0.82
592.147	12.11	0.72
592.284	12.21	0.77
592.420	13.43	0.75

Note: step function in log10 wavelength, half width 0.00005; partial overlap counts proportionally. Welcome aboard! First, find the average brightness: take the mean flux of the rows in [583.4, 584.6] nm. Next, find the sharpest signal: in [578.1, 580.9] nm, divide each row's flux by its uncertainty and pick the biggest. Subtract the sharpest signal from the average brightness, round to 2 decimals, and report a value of -6.17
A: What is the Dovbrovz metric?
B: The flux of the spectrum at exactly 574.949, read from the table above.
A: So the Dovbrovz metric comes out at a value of 11.57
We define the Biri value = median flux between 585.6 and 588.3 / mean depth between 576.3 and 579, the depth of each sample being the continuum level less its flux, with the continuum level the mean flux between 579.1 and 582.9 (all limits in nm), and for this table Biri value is 21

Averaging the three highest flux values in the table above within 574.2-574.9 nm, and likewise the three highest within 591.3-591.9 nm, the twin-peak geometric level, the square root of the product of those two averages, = 13.4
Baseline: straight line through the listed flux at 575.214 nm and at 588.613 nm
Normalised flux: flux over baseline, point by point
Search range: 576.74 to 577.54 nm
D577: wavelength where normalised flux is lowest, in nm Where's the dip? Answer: 576.806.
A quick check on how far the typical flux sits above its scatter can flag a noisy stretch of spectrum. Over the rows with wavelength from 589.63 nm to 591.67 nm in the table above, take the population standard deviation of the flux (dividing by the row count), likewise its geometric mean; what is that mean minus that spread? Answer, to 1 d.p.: 11.4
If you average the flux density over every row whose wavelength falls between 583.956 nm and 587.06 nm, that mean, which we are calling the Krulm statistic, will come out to 12.9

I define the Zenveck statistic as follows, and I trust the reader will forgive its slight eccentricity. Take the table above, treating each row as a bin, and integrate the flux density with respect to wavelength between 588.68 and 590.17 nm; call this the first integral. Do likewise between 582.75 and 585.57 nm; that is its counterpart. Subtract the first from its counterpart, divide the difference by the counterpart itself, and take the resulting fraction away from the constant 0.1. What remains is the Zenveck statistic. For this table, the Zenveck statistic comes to -0.4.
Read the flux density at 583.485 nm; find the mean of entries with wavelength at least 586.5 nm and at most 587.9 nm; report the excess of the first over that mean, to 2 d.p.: -0.75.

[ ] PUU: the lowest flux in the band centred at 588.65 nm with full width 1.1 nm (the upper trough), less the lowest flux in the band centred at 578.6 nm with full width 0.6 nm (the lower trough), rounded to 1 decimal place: -1.5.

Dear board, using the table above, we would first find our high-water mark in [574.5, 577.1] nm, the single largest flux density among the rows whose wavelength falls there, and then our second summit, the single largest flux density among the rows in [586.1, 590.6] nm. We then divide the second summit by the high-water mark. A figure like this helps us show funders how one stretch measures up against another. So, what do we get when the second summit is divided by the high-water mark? 0.99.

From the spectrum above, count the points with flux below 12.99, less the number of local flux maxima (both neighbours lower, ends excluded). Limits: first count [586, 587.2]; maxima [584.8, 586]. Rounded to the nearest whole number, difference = 4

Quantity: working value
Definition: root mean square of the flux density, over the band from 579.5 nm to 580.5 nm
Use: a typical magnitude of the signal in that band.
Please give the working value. 13.4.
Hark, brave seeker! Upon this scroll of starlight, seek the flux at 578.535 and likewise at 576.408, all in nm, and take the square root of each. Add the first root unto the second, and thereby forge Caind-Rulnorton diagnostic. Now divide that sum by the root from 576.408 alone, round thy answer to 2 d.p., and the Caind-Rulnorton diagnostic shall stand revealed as 2.05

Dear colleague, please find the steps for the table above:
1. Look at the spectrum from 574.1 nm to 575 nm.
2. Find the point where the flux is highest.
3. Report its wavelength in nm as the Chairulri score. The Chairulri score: 574.288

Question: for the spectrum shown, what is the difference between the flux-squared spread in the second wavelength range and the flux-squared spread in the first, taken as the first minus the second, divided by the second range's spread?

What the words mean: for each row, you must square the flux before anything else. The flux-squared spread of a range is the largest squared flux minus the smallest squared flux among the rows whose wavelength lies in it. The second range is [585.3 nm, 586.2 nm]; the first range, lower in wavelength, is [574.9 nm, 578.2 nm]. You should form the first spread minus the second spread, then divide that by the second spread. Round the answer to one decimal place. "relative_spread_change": 0.8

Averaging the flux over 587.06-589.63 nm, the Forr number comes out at 12.3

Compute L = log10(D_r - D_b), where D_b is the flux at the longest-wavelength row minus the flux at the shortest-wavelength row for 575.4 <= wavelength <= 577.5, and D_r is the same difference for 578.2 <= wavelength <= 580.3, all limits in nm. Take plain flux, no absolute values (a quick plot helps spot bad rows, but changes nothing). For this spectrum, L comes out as 0.23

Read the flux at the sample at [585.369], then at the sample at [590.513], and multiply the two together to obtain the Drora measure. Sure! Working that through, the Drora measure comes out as 160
